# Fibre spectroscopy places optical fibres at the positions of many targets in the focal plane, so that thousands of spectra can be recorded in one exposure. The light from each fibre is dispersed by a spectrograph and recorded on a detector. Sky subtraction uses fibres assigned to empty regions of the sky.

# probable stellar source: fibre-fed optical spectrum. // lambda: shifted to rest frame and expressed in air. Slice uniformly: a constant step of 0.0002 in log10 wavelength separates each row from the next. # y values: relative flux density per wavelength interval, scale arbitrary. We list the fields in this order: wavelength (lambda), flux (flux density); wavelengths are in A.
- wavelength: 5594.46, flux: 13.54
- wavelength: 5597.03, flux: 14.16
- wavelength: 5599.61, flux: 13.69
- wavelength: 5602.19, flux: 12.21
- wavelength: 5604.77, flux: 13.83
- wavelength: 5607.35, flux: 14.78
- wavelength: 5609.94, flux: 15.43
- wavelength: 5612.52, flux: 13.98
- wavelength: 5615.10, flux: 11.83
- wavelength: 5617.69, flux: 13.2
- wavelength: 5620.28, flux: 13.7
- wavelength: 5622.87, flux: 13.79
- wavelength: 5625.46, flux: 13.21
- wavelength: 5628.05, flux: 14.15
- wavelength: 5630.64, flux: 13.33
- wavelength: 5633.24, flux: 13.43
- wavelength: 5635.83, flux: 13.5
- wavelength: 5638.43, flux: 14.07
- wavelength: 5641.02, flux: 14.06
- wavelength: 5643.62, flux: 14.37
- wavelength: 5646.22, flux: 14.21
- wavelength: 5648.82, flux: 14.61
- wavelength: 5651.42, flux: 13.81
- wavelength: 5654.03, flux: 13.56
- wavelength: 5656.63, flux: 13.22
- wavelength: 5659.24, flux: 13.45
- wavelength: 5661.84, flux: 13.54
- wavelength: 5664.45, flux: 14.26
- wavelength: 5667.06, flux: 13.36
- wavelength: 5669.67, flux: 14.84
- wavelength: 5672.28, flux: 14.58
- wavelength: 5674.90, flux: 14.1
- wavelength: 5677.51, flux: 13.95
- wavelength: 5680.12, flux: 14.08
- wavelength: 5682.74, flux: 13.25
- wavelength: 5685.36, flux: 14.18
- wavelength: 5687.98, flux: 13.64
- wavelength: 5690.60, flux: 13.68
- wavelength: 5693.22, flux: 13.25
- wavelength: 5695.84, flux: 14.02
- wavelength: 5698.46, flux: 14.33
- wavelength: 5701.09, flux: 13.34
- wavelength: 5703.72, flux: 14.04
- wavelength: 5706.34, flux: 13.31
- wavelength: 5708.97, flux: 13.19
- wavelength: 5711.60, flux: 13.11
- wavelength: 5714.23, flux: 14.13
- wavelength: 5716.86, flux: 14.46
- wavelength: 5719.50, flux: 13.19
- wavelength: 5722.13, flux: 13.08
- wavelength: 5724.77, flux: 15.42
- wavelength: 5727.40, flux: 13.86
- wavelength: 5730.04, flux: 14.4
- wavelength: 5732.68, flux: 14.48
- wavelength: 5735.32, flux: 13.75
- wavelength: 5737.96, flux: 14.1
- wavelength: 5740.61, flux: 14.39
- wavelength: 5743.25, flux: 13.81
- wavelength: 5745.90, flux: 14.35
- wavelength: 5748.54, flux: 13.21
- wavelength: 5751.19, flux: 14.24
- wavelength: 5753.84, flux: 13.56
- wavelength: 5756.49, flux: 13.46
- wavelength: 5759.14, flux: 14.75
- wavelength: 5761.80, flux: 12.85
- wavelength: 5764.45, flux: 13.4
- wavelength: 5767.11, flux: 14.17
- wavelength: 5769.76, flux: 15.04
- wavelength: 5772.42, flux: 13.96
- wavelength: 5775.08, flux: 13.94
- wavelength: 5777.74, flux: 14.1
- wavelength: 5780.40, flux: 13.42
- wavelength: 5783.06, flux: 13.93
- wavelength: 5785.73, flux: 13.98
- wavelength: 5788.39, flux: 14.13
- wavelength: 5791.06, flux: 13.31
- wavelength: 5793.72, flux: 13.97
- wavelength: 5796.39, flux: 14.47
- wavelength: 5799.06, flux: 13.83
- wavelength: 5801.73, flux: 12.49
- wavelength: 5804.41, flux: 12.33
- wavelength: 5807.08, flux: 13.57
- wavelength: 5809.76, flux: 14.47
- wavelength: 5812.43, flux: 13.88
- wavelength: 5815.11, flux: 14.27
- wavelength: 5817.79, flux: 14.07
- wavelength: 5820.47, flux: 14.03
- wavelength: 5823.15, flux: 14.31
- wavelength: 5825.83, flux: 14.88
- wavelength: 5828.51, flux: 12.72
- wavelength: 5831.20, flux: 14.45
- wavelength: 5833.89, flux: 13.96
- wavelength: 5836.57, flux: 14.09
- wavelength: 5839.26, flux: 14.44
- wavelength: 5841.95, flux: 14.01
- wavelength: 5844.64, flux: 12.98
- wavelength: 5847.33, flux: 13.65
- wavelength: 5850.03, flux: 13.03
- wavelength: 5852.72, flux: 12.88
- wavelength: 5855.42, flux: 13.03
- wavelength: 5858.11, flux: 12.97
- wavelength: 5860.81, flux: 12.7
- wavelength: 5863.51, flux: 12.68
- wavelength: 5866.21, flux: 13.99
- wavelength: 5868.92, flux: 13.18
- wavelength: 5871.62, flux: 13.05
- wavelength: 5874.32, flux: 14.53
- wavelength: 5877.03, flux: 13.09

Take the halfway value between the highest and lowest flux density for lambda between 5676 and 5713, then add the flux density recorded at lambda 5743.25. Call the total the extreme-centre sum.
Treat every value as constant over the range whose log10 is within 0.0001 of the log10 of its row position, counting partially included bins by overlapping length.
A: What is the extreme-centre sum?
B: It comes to 27.5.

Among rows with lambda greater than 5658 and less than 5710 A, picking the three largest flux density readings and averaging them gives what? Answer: 14.58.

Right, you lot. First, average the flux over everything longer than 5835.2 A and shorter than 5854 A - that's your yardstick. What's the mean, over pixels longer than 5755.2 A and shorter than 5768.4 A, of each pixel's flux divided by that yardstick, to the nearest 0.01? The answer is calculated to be 1.01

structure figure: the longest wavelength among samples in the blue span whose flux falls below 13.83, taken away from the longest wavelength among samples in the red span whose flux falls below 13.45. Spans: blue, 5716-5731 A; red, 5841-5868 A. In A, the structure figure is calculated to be 141.4 A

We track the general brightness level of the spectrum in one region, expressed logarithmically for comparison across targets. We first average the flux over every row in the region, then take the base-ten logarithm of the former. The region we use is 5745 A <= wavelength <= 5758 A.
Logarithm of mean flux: 1.139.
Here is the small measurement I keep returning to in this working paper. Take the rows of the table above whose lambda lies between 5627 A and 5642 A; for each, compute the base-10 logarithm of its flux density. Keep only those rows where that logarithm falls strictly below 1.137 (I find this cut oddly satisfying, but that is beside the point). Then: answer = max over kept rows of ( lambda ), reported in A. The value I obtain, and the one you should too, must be 5635.83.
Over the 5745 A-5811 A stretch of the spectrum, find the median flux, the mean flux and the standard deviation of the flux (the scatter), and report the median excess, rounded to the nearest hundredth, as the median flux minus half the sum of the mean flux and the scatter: 6.72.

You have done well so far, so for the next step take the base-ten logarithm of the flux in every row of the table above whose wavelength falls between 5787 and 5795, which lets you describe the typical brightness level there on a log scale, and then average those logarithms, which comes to 1.14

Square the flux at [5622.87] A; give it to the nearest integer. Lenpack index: 190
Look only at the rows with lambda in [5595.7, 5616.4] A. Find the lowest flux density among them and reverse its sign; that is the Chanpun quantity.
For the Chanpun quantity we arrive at -11.8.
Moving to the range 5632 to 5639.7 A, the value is -13.4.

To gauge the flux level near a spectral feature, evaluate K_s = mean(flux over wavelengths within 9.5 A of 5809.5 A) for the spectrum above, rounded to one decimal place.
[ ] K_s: 13.6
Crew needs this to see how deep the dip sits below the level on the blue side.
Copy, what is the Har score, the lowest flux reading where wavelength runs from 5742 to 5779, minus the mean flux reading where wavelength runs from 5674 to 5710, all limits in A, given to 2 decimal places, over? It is -0.89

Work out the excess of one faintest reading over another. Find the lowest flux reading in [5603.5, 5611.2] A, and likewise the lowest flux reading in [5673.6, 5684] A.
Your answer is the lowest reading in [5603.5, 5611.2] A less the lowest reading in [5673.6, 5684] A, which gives 0.6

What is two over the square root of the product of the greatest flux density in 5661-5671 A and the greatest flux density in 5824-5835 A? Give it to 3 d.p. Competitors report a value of 0.135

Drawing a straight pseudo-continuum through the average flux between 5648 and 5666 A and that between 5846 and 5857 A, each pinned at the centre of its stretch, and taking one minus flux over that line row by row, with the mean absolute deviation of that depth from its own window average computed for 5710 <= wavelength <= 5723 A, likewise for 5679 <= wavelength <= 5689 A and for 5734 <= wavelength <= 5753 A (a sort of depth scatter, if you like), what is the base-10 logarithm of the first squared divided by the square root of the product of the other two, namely -1.17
